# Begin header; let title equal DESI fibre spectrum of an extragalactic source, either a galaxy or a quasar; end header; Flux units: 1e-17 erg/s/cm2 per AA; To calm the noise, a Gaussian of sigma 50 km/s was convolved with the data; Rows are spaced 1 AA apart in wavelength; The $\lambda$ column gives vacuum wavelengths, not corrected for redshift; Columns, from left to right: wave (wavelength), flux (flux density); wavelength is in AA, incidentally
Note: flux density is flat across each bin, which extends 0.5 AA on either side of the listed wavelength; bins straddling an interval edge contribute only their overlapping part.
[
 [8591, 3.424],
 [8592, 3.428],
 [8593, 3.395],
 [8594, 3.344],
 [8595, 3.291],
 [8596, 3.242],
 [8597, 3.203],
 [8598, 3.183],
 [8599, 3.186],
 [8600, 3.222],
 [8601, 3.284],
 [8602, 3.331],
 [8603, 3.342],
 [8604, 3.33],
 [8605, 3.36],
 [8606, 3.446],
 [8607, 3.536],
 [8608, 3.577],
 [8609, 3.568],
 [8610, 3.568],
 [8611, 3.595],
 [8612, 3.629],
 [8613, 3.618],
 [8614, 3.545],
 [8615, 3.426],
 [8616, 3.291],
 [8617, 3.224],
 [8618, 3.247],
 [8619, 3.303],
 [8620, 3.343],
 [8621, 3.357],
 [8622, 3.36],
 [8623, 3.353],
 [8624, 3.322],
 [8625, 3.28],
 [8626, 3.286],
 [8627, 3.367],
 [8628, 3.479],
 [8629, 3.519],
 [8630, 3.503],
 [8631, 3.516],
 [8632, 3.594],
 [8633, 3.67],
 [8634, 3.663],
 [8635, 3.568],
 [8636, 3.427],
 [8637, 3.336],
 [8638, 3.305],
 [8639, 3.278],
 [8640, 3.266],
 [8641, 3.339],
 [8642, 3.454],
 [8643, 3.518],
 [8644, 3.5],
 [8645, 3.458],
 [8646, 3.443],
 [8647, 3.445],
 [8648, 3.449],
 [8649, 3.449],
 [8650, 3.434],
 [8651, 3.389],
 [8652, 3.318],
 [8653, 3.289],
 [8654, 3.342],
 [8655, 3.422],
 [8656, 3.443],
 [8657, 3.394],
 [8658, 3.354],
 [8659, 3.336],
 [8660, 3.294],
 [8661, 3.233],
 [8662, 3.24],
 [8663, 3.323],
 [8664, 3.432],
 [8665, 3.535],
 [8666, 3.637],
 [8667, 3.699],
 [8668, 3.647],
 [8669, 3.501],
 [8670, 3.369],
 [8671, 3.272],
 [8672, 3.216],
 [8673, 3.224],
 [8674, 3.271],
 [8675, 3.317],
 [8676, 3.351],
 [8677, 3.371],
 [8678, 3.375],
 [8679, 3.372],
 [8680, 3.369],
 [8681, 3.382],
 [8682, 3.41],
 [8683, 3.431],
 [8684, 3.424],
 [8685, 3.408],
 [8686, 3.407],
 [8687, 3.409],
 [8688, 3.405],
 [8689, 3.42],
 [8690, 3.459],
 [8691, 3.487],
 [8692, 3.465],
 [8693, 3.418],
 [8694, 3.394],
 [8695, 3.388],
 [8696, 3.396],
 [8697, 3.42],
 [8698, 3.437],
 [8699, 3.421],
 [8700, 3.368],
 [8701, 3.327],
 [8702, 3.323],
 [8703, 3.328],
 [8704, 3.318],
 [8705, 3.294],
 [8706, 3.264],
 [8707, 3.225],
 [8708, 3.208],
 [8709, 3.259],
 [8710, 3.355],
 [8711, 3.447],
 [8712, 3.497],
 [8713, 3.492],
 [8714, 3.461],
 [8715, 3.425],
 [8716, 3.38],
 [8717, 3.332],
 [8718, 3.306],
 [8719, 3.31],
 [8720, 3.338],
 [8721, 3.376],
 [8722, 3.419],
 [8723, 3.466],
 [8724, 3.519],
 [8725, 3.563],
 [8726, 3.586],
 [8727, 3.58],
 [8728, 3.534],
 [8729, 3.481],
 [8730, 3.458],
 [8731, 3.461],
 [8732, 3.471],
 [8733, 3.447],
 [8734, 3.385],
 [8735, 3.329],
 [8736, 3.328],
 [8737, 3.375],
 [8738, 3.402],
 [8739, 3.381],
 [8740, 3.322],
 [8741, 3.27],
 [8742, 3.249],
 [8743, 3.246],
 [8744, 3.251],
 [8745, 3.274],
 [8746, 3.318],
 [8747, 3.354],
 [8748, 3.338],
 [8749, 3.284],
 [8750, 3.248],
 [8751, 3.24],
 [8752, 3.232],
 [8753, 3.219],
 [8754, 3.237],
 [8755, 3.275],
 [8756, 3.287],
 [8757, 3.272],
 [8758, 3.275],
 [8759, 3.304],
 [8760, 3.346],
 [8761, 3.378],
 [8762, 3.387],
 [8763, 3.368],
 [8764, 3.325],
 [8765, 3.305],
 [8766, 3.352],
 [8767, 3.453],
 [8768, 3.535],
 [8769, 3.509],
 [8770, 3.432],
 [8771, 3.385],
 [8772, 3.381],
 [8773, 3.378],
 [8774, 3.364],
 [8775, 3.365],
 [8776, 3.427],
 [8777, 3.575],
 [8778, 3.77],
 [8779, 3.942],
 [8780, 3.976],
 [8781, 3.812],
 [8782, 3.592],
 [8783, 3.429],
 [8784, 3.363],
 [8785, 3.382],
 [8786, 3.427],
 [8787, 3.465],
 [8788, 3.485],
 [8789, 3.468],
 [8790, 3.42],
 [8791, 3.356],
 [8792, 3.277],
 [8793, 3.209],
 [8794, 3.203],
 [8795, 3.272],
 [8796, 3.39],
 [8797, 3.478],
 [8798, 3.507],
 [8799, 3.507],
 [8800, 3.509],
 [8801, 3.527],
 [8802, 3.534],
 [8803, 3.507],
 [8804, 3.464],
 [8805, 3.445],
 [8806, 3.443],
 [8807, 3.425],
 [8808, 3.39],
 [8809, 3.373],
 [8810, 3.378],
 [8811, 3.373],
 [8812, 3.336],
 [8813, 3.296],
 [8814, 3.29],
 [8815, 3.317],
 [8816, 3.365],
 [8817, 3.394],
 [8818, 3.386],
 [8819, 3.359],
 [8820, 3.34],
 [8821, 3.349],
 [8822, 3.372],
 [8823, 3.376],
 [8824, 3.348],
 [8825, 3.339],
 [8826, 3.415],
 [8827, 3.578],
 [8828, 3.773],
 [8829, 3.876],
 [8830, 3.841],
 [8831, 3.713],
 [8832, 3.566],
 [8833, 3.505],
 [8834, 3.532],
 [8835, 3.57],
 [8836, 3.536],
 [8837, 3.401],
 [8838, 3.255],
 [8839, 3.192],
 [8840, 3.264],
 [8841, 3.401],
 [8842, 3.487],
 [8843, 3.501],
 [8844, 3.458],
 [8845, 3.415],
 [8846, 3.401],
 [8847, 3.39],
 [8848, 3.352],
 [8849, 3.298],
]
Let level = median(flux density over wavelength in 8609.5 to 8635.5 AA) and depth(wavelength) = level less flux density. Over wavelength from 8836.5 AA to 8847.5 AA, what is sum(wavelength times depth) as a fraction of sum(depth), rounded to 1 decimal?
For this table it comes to 8839.9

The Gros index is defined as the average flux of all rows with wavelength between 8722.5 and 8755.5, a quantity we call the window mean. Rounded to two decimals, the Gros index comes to 3.37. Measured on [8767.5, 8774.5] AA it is 3.43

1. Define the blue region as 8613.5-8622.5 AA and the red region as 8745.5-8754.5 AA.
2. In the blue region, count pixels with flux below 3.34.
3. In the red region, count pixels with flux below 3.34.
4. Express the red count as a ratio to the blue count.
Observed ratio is 2.0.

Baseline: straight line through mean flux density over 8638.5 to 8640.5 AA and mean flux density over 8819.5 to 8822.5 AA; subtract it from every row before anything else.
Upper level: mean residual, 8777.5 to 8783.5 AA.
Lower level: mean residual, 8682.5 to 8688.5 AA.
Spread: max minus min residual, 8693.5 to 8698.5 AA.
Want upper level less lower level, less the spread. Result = 0.25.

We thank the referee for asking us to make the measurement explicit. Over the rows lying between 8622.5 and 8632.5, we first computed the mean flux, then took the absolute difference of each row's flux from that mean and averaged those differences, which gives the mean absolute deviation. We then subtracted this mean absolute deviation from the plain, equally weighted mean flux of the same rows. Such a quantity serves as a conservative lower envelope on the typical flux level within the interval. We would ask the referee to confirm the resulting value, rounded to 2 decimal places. 3.32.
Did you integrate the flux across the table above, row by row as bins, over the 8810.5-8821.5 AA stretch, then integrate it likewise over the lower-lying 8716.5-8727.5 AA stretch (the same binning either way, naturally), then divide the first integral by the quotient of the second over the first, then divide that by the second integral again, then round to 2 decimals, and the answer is 0.95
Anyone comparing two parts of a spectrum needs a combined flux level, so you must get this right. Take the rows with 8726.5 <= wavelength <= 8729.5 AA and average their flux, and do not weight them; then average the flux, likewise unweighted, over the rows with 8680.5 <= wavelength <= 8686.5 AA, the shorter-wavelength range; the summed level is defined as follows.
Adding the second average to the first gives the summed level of 6.94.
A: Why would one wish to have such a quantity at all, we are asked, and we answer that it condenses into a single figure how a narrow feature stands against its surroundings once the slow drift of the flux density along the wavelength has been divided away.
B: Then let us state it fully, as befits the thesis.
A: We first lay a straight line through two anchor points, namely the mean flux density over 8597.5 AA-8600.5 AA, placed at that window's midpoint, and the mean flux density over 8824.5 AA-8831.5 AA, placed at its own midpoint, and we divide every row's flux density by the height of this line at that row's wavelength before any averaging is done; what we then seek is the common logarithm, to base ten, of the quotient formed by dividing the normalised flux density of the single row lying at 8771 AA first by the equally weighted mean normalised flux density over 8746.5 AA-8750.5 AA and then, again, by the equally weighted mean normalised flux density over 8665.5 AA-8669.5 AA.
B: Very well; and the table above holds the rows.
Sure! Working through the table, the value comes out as -0.031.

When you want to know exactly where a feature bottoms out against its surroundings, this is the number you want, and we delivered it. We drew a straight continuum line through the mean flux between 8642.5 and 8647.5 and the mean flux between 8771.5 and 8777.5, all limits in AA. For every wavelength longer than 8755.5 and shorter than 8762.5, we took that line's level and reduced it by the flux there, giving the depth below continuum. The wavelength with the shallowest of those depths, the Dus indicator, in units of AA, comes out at 8762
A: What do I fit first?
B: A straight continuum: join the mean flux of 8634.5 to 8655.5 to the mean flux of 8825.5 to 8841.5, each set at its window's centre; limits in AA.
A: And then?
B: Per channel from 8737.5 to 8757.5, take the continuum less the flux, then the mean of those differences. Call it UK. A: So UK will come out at 0.18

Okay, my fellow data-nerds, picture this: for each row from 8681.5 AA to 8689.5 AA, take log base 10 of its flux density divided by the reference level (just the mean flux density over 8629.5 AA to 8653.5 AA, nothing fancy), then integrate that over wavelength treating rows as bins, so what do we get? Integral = -0.03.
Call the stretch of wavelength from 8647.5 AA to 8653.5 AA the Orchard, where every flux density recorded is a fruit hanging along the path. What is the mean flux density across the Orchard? 3.39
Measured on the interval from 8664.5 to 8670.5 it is 3.56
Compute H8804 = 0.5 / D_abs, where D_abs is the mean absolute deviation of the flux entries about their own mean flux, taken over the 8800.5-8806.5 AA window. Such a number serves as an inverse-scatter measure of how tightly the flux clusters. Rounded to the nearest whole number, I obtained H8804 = 14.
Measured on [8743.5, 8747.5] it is 14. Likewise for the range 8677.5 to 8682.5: 43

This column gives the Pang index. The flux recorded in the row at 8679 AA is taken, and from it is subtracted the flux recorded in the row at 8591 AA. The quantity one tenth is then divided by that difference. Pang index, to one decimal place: -1.9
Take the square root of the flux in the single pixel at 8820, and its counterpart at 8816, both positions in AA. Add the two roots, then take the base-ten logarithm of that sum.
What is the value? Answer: 0.564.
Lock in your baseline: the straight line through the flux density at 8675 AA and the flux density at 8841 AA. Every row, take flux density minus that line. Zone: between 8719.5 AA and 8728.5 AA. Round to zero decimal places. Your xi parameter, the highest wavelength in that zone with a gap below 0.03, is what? 8720 AA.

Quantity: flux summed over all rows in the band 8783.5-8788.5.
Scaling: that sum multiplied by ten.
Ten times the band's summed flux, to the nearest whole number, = 171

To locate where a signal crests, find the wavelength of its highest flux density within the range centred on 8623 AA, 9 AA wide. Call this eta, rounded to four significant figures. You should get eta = 8627 AA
